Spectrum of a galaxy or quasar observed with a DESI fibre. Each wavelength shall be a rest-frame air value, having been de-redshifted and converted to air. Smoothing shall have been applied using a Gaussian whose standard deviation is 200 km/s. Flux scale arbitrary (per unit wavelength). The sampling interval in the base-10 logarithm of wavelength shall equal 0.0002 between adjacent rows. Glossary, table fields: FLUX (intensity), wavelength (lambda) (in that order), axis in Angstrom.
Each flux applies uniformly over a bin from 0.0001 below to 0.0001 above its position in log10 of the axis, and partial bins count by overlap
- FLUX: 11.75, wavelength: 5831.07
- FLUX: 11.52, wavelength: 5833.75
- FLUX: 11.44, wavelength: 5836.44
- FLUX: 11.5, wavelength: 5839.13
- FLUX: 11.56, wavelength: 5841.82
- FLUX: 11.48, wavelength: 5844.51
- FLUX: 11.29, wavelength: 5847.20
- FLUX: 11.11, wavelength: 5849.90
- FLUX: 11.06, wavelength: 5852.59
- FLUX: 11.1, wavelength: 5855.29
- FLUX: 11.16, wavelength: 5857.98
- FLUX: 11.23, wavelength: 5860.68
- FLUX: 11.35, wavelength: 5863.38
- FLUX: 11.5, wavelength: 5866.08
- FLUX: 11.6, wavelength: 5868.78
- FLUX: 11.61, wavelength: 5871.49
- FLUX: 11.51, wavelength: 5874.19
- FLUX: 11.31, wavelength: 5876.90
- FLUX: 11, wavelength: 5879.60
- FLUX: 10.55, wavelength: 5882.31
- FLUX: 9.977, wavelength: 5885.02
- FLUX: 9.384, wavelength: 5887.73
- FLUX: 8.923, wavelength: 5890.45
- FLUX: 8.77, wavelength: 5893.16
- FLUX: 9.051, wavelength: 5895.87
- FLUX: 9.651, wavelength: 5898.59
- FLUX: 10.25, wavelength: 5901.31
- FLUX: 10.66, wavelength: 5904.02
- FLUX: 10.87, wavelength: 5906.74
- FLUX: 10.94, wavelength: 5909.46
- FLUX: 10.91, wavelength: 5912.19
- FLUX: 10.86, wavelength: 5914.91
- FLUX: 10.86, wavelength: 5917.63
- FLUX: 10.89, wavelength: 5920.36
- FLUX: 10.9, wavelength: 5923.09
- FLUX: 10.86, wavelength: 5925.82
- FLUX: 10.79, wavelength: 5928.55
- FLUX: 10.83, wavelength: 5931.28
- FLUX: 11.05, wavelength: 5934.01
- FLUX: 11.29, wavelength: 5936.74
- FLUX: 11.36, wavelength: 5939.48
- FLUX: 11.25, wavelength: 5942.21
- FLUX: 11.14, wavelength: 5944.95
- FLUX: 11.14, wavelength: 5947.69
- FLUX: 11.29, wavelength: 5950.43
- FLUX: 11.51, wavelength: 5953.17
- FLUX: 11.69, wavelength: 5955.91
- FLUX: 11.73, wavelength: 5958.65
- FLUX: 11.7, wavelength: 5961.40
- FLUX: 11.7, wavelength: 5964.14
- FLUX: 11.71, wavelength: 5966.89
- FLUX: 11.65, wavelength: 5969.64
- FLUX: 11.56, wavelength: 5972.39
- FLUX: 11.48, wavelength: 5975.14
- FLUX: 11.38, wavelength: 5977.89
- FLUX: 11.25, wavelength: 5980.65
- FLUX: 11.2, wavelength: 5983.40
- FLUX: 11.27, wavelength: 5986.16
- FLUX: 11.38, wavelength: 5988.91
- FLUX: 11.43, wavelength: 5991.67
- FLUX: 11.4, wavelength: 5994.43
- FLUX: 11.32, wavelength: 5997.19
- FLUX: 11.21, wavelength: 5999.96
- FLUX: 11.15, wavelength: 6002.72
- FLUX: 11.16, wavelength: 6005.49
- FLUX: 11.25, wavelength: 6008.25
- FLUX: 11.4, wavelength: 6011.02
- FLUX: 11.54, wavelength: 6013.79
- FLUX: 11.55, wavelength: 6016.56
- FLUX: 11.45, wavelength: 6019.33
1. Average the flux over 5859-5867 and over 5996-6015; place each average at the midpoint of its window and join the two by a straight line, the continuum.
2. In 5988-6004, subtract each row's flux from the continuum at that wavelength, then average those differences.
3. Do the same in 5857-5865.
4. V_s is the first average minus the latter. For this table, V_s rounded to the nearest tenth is -0.1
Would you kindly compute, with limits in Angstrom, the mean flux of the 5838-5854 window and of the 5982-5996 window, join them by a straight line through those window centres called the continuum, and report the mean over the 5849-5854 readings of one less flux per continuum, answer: 0.022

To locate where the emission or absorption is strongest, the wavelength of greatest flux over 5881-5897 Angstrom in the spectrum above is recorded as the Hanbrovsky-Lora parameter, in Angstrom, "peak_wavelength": 5882.31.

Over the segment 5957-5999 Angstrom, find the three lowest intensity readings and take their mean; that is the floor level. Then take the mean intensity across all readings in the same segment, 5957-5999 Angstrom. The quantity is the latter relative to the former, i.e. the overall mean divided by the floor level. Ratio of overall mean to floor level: 1.02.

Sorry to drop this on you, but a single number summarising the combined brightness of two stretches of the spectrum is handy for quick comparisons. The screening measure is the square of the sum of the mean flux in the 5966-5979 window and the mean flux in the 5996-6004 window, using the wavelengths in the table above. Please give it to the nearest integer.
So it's 519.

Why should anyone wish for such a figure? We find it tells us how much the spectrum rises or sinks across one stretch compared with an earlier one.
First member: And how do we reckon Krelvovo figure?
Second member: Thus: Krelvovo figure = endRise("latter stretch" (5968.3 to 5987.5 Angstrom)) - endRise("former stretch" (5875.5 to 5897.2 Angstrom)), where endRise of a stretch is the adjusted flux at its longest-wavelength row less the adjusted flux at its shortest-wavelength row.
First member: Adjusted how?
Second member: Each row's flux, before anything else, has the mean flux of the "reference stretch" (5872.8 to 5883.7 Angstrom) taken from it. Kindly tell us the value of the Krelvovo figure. 1.9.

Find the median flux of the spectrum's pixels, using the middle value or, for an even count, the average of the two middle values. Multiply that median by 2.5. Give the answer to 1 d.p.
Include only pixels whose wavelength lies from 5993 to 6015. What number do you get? 28.2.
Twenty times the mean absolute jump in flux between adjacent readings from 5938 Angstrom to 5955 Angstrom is 2.4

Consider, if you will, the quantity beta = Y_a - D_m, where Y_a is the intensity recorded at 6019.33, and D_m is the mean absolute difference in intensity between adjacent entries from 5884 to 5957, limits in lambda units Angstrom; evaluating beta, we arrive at 11.3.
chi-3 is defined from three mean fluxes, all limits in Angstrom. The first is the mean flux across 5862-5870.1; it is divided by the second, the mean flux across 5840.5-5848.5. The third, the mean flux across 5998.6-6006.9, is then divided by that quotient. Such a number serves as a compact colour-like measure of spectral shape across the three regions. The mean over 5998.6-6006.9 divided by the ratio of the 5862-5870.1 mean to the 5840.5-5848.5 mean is 11.1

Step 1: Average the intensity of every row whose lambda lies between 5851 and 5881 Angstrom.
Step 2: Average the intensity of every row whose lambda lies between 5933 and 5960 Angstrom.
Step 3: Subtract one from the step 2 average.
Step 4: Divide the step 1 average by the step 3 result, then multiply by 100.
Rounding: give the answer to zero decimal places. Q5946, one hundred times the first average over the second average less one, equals 109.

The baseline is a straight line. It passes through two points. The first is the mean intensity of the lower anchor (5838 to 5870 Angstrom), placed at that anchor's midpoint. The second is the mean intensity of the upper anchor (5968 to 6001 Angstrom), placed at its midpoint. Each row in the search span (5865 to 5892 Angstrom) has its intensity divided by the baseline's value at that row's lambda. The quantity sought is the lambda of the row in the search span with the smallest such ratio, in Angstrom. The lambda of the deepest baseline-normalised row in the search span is 5890.45 Angstrom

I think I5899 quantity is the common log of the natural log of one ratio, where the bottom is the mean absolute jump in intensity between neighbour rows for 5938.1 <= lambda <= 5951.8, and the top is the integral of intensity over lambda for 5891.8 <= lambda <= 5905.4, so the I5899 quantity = 0.861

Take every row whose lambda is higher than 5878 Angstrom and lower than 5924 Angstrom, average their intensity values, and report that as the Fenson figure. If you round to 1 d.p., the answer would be 10.3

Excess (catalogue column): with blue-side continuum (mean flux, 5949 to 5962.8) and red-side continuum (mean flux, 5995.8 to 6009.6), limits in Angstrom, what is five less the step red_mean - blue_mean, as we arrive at 5.4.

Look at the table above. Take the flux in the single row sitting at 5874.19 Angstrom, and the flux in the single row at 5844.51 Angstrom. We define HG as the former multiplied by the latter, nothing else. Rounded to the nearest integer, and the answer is 132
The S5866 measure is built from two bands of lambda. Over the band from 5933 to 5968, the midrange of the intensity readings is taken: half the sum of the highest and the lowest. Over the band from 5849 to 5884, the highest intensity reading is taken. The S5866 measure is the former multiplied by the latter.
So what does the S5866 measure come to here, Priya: 132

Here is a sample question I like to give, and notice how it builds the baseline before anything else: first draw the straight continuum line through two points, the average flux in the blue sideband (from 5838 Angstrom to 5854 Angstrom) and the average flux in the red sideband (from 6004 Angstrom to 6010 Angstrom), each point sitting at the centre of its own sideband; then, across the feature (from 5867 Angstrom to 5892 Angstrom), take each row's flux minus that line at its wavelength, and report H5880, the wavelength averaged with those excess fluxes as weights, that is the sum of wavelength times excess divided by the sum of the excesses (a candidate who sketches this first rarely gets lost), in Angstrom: 5889.3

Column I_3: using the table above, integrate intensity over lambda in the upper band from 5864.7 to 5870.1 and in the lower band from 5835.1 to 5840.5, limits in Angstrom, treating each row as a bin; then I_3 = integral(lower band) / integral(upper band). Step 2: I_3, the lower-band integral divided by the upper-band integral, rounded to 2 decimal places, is 0.99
